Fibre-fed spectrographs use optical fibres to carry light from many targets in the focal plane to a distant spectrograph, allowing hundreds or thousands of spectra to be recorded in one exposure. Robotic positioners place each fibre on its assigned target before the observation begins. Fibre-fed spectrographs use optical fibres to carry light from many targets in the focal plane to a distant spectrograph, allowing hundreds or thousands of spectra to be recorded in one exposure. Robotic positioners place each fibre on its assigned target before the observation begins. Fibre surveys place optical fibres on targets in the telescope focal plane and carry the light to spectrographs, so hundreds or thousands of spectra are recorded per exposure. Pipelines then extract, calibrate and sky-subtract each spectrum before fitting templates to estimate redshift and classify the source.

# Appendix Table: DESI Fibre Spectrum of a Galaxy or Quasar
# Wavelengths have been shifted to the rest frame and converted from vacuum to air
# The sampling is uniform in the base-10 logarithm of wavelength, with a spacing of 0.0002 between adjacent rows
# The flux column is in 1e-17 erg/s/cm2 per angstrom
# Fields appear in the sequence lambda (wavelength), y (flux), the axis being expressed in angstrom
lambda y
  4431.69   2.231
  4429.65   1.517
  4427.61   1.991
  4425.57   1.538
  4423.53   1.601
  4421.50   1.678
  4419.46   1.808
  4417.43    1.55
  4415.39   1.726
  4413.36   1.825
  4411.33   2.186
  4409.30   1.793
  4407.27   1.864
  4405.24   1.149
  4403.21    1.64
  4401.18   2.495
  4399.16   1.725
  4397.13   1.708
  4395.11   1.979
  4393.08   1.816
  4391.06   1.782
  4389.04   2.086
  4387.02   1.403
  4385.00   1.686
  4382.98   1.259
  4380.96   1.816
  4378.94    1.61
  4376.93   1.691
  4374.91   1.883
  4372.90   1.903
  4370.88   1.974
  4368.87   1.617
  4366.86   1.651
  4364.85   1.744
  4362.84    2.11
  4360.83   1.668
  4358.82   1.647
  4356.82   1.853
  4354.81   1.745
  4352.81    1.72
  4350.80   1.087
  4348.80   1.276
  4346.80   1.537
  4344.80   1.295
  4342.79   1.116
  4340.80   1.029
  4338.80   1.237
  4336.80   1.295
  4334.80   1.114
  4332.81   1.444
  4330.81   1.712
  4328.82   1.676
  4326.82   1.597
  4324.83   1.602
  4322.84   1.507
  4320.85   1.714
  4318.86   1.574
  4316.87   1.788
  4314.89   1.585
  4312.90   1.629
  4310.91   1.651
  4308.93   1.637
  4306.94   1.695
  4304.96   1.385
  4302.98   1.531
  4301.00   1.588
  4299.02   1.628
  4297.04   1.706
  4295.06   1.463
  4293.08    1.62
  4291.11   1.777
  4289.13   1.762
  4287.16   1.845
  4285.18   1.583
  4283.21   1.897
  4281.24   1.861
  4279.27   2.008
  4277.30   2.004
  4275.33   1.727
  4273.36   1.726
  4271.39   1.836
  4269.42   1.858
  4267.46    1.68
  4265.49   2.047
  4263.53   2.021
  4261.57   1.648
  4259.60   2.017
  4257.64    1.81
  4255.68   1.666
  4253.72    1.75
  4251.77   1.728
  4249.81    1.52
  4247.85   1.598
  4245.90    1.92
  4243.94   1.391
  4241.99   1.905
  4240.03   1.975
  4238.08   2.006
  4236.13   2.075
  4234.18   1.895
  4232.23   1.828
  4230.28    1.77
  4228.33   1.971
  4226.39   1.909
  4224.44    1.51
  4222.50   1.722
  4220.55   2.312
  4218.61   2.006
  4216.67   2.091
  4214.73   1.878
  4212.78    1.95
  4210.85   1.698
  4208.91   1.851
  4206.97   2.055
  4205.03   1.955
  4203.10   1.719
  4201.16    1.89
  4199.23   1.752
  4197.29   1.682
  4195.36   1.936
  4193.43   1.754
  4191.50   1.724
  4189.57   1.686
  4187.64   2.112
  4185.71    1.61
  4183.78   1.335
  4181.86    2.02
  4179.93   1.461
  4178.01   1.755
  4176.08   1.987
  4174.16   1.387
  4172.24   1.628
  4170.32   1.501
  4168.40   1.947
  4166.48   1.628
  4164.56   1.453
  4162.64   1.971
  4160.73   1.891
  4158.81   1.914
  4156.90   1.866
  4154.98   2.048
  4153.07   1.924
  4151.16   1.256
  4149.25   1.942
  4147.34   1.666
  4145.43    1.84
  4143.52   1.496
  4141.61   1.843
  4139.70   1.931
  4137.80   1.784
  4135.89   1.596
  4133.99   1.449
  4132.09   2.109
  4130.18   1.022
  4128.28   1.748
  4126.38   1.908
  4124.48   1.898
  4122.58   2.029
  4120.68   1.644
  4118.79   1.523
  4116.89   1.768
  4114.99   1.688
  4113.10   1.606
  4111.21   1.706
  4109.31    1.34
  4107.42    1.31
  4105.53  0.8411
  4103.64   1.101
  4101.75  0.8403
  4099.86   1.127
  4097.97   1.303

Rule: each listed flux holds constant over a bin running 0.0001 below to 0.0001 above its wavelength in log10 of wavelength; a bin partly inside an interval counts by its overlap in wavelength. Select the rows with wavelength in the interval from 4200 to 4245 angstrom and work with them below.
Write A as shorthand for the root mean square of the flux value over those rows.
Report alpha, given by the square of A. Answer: 3.6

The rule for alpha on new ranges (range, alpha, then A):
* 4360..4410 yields 3.2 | 1.78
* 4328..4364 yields 2.3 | 1.51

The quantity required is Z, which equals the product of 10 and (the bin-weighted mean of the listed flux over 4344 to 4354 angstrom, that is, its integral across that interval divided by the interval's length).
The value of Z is 13.9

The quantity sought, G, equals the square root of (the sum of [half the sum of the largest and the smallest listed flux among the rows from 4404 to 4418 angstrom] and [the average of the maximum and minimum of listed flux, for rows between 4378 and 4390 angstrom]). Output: 1.83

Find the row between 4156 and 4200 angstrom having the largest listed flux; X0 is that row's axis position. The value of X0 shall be 4187.64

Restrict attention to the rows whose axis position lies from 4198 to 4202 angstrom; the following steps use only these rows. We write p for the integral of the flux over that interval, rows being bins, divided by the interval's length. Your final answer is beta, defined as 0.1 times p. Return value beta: 0.181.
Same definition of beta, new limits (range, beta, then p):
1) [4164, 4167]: 0.154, 1.54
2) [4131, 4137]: 0.170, 1.70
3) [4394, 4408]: 0.179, 1.79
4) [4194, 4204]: 0.179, 1.79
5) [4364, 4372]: 0.175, 1.75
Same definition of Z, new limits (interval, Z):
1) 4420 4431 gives 16.9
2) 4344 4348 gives 14.2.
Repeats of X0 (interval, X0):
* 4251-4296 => 4265.49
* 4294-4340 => 4316.87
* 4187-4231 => 4220.55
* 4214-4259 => 4220.55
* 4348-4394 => 4362.84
